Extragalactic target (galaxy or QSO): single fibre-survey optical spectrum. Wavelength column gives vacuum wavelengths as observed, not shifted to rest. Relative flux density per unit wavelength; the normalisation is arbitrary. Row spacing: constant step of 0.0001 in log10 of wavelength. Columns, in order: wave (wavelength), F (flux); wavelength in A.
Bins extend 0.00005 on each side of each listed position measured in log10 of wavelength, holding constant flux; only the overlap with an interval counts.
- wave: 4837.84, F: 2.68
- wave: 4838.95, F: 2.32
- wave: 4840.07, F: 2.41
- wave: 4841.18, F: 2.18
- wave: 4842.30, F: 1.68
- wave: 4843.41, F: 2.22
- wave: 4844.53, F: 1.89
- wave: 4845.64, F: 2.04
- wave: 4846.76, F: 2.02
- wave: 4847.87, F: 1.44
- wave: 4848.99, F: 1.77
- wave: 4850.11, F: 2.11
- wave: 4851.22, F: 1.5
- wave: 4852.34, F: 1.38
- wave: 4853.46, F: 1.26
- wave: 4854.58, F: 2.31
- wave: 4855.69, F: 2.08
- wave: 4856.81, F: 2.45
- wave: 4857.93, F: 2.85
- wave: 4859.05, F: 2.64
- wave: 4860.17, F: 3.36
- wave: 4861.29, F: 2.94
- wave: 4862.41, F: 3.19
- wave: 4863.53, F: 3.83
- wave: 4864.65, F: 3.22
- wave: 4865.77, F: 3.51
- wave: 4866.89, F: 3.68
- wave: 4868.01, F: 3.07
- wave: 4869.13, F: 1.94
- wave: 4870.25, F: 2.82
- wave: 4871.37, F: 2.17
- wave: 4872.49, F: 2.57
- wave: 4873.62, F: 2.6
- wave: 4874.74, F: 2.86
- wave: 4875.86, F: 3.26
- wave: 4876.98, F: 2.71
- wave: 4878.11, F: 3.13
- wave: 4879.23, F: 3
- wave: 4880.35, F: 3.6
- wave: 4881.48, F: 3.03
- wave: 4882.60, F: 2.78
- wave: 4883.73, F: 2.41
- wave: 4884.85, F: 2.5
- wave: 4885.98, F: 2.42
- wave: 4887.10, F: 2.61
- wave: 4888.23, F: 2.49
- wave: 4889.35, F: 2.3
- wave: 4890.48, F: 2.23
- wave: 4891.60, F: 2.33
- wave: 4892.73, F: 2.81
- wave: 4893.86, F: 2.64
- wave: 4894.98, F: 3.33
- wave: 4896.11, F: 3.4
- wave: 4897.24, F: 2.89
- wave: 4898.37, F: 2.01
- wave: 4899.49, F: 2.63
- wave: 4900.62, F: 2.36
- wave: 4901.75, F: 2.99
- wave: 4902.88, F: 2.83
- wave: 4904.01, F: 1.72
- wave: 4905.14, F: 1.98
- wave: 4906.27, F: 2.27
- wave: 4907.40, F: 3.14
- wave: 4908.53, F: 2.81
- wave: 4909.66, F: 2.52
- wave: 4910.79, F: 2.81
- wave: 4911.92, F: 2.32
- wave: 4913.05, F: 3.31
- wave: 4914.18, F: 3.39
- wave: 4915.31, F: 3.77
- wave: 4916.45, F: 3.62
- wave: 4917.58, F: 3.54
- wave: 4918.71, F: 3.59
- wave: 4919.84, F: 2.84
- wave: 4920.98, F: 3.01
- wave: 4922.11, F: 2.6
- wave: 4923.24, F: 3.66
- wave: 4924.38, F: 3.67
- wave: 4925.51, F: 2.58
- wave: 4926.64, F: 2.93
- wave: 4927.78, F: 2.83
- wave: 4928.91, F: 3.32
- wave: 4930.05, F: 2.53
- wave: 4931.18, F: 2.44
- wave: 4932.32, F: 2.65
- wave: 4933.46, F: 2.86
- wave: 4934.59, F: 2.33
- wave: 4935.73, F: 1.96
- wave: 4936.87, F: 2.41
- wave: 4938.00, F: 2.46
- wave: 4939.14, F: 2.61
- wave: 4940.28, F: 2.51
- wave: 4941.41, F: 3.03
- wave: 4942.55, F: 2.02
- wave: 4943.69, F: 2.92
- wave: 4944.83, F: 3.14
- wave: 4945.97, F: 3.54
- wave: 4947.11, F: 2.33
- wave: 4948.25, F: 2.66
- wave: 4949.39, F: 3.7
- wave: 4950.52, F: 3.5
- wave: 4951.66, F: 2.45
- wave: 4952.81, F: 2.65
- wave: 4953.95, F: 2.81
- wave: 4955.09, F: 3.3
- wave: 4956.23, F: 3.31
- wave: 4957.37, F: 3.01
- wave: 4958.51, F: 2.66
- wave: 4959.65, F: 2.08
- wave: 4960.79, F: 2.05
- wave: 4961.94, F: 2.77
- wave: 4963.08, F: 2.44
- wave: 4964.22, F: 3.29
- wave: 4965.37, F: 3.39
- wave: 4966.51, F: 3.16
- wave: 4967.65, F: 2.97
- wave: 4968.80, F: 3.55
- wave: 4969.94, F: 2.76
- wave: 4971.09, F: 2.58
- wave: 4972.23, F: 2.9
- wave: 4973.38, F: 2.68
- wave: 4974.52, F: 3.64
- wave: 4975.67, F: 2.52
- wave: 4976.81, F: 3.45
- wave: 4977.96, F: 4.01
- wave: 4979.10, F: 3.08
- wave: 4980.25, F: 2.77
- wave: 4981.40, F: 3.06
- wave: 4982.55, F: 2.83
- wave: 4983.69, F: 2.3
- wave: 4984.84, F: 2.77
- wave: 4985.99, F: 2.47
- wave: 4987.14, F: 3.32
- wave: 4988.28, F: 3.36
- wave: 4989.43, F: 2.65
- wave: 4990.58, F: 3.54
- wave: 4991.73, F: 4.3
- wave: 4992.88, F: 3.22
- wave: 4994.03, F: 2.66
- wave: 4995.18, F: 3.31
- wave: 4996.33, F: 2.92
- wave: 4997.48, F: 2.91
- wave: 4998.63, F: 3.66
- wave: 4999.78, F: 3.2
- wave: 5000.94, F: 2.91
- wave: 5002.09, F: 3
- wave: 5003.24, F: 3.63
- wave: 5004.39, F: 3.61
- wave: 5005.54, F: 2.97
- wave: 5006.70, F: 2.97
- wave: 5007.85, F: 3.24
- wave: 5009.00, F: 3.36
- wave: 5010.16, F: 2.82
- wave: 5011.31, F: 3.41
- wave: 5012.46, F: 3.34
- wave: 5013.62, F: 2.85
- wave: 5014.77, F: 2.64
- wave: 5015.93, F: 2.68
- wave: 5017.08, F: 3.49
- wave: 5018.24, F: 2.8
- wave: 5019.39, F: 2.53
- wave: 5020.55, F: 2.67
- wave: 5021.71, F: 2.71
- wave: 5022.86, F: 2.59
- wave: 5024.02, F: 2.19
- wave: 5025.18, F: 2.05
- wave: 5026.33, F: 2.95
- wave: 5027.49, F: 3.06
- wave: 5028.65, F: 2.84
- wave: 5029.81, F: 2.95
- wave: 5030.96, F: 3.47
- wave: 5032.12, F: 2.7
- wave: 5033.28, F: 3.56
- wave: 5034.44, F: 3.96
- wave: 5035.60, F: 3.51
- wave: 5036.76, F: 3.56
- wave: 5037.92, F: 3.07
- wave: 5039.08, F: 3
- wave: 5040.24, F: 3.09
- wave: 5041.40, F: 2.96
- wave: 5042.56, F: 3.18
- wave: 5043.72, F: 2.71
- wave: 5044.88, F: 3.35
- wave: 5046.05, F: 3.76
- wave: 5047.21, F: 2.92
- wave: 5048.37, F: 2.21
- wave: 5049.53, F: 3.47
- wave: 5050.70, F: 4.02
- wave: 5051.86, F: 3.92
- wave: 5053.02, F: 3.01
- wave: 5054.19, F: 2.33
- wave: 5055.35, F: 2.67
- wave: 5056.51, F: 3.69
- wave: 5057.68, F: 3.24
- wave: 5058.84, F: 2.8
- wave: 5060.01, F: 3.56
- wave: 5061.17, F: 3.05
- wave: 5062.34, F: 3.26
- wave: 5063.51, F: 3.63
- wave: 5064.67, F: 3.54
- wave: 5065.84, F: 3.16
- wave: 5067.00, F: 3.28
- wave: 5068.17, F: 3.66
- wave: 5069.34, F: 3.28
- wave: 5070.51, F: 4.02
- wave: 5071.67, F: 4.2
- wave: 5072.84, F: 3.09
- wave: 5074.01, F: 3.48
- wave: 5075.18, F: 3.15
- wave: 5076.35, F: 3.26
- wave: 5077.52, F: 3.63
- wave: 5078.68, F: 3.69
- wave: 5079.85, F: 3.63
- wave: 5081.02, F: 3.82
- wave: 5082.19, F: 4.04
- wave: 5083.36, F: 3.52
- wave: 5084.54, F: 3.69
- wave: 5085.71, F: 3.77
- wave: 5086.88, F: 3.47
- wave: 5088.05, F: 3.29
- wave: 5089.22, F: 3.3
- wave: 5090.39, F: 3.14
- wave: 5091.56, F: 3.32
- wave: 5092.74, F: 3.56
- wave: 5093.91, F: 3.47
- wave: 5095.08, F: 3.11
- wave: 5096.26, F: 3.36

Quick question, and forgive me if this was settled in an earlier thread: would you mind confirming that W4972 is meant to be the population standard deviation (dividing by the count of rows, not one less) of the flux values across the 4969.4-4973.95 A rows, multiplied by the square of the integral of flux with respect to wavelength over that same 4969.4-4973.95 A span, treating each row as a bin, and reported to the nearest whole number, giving 18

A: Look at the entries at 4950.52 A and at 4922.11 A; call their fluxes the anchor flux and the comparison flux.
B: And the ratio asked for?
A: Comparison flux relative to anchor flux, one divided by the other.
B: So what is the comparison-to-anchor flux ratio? 0.74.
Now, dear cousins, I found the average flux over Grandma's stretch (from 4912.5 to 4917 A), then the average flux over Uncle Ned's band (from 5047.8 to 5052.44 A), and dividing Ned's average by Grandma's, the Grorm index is 0.97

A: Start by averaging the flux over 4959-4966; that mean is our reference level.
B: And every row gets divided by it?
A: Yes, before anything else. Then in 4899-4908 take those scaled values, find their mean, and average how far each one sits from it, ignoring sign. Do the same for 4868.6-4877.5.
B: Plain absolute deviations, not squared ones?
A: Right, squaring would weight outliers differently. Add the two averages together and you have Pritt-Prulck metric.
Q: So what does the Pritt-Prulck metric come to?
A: 0.26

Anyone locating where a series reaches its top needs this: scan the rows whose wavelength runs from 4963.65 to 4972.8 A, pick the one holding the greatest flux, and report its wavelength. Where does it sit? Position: 4968.80 A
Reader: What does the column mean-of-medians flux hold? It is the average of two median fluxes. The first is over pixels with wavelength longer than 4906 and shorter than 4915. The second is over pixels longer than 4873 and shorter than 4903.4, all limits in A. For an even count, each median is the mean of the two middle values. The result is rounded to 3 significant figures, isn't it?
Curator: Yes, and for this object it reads 2.76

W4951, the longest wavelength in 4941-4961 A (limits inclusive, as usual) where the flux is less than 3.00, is 4960.79 A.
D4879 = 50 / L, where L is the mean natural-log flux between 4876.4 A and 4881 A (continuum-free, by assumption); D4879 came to 44.3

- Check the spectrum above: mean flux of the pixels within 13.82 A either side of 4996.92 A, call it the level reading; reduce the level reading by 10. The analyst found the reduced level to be -6.87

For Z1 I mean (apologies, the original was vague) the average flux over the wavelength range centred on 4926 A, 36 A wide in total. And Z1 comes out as 2.87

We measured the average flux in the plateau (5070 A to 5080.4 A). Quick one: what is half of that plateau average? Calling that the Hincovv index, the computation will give 1.79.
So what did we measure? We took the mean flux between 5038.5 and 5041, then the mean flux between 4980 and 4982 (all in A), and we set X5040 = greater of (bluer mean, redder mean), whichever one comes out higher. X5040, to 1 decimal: 3.0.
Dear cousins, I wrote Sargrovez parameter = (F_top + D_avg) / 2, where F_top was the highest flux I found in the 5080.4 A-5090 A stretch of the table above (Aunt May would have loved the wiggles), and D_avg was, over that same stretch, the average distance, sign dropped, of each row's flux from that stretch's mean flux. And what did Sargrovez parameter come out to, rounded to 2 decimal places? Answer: 2.13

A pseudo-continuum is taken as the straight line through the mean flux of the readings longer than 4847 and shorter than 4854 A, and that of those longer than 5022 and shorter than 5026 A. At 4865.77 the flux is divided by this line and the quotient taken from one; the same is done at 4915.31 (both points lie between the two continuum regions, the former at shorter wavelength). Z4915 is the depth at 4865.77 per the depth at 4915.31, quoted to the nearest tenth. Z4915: 1.1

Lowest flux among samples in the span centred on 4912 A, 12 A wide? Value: 2.27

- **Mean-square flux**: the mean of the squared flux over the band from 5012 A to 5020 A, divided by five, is 1.7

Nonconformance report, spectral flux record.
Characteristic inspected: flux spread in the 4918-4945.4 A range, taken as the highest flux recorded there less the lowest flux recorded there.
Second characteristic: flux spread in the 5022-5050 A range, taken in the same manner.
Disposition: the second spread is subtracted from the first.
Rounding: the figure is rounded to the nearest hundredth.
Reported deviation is -0.20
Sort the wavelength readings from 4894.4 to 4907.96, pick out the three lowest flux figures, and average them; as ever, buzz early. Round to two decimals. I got 1.90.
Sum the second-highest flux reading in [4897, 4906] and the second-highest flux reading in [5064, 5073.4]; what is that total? 6.9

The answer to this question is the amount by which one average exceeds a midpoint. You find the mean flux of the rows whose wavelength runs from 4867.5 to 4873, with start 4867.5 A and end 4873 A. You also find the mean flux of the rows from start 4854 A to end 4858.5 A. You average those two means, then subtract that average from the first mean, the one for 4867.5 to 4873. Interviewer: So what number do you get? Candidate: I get 0.05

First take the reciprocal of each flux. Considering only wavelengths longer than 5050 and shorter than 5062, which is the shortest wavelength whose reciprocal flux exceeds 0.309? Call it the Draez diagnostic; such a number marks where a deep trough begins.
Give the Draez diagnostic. 5053.02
